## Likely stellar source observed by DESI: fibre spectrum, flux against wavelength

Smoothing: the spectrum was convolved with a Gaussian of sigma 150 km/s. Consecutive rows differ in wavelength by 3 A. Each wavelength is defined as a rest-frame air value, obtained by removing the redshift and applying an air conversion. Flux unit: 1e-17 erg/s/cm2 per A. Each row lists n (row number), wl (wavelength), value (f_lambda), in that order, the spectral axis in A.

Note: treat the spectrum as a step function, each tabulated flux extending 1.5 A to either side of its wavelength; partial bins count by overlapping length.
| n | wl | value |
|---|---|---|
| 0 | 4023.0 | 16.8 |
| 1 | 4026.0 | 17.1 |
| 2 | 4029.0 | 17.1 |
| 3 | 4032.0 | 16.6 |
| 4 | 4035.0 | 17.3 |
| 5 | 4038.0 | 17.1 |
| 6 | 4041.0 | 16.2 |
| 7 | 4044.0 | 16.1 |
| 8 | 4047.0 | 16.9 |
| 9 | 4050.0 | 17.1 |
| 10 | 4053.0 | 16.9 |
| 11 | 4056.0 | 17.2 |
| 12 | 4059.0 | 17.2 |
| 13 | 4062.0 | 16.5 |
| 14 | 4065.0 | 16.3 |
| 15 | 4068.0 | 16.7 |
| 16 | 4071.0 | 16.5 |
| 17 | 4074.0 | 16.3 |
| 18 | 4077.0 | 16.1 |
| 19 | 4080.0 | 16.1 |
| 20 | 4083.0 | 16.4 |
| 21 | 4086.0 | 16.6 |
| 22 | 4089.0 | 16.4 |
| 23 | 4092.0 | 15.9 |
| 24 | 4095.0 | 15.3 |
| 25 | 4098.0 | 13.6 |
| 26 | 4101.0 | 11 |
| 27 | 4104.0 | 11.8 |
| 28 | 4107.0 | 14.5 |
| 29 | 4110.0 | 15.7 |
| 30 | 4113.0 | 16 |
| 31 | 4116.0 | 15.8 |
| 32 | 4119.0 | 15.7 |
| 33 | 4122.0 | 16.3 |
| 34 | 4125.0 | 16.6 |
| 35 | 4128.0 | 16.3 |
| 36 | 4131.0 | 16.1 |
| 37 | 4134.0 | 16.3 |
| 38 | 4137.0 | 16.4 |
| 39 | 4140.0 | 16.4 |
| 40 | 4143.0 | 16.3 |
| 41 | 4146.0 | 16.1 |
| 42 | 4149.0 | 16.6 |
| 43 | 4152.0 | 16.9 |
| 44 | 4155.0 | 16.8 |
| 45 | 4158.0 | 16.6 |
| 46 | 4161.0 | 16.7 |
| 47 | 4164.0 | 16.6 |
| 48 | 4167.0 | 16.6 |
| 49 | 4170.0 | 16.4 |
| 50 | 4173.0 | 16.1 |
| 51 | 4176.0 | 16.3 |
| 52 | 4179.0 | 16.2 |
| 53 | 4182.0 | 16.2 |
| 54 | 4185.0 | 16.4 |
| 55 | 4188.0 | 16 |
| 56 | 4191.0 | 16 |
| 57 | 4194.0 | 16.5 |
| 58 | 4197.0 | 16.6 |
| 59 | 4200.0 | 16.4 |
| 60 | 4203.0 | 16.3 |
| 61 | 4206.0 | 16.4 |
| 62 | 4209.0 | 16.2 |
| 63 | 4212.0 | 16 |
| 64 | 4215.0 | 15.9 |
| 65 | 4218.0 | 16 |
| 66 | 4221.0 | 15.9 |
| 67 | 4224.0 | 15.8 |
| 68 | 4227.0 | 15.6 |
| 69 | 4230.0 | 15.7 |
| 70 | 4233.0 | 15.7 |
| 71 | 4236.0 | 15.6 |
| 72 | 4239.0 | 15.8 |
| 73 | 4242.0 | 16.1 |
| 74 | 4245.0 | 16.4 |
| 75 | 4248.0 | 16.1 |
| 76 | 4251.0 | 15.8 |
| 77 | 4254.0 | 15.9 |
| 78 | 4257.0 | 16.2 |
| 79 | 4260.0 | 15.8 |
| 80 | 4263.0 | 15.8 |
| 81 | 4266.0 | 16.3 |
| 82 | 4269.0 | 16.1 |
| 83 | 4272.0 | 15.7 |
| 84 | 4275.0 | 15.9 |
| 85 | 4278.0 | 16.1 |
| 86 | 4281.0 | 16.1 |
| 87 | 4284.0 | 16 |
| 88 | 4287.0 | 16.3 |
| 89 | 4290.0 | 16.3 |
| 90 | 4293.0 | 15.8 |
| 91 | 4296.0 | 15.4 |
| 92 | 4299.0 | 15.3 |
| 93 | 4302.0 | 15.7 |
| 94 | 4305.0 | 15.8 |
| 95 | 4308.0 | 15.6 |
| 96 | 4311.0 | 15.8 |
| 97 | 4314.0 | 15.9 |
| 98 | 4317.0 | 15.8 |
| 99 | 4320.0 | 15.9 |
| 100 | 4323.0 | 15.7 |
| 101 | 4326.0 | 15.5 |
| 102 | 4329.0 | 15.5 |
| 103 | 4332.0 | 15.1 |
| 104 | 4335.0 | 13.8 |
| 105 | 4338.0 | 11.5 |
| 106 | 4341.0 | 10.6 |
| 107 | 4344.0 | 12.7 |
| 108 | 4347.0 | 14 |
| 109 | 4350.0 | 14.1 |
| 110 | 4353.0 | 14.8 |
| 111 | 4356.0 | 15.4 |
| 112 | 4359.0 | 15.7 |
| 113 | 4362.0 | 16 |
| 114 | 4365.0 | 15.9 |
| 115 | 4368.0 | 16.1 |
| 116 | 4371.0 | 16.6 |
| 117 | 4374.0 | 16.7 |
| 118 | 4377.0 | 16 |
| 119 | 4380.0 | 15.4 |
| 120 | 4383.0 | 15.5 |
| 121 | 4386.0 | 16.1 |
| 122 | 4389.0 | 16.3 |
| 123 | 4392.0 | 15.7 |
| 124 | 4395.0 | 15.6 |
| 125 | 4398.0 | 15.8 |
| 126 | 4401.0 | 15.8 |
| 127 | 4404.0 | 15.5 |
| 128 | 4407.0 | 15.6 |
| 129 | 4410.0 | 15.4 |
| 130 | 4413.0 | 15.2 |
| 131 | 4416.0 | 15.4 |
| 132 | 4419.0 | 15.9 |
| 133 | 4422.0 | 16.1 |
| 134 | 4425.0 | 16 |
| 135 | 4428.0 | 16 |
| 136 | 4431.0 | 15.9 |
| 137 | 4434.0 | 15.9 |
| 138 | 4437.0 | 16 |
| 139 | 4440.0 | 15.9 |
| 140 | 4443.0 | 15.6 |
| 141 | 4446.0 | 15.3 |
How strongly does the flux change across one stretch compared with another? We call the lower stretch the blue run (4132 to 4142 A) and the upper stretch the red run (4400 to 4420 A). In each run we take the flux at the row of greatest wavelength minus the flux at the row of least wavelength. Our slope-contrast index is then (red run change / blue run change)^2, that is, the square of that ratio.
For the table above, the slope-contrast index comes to 1.0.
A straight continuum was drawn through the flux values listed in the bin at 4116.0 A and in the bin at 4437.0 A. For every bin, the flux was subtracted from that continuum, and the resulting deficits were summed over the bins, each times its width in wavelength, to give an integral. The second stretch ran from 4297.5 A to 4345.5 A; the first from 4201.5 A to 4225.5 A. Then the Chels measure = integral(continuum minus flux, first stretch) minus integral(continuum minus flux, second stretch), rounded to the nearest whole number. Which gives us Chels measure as -61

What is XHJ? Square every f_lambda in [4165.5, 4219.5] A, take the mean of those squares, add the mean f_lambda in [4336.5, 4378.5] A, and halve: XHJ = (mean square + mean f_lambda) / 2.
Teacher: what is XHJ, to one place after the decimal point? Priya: 139.4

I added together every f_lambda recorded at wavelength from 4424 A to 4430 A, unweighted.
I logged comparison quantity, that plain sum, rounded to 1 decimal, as 32.0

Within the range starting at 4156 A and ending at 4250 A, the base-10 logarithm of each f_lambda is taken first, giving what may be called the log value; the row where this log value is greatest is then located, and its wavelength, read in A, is 4161.0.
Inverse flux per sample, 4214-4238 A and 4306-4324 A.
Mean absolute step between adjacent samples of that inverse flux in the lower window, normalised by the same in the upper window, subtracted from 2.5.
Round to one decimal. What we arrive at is 1.8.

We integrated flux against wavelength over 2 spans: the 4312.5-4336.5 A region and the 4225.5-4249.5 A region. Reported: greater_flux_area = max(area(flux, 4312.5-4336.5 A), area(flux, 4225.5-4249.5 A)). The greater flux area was 381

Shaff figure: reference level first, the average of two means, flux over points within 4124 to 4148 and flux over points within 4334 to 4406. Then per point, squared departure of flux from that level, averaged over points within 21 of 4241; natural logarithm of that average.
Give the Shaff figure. -2.4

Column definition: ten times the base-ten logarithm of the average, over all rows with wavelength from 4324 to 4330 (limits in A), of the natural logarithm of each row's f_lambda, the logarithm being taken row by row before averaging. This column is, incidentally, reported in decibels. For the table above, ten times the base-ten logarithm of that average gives 4.38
